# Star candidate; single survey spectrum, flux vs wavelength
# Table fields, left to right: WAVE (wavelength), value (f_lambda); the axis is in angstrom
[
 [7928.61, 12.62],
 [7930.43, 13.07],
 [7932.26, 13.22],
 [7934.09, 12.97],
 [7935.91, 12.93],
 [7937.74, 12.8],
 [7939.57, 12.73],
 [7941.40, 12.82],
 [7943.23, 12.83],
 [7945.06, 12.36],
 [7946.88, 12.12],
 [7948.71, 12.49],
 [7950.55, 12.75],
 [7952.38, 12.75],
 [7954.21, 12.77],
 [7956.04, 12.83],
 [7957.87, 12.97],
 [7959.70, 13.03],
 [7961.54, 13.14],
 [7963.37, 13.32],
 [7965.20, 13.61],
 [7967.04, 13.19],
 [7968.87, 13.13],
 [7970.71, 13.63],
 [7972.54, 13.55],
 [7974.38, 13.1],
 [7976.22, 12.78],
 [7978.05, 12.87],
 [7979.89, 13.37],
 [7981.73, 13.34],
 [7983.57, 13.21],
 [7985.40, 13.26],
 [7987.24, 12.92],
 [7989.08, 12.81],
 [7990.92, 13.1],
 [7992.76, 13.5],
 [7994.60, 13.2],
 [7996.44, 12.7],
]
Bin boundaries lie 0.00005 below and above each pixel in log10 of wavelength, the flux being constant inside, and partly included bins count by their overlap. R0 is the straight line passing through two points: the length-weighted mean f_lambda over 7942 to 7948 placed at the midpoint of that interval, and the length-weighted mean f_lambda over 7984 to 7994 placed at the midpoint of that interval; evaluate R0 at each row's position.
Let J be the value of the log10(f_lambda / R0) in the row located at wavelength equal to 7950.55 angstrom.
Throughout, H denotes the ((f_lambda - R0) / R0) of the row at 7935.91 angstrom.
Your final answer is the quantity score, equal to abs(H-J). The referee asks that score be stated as 0.04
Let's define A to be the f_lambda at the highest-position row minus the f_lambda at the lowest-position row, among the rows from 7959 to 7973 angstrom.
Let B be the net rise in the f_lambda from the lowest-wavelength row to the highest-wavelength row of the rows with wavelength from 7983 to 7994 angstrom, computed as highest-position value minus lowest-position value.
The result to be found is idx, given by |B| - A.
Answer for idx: -0.2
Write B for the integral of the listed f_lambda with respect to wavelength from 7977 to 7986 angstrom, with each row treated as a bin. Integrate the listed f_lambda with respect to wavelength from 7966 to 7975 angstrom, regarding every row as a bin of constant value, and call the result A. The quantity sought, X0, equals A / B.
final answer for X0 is 1.0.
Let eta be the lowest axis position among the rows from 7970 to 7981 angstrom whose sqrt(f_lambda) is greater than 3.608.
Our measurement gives 7970.71 angstrom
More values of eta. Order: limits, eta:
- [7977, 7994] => 7979.89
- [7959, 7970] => 7959.70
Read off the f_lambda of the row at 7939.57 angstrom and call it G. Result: 12.73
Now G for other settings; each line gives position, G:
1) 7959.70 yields 13.03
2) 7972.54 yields 13.55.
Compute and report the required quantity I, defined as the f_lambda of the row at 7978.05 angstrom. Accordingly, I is 12.87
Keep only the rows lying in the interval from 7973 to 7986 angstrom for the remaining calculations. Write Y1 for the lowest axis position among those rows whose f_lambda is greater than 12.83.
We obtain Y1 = 7974.38 angstrom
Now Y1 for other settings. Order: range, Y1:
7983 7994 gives 7983.57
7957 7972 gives 7957.87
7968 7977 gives 7968.87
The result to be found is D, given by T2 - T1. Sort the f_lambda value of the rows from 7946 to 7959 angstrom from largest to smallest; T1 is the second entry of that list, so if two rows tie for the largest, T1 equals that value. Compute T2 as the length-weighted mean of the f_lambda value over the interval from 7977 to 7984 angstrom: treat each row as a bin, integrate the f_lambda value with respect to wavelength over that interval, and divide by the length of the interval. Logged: 0.4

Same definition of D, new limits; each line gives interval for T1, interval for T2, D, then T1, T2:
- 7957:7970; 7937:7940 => -0.6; 13.32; 12.8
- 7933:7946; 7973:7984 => 0.2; 12.93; 13.1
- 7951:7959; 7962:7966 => 0.6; 12.83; 13.4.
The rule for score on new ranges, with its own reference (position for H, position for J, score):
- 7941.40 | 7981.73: 0.02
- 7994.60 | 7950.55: 0.01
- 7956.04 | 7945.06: 0.02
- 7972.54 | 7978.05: 0.05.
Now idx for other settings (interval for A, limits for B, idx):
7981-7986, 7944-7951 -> 0.5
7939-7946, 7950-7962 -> 0.8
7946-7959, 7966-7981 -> -0.7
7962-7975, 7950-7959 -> 0.4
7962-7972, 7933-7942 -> -0.2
